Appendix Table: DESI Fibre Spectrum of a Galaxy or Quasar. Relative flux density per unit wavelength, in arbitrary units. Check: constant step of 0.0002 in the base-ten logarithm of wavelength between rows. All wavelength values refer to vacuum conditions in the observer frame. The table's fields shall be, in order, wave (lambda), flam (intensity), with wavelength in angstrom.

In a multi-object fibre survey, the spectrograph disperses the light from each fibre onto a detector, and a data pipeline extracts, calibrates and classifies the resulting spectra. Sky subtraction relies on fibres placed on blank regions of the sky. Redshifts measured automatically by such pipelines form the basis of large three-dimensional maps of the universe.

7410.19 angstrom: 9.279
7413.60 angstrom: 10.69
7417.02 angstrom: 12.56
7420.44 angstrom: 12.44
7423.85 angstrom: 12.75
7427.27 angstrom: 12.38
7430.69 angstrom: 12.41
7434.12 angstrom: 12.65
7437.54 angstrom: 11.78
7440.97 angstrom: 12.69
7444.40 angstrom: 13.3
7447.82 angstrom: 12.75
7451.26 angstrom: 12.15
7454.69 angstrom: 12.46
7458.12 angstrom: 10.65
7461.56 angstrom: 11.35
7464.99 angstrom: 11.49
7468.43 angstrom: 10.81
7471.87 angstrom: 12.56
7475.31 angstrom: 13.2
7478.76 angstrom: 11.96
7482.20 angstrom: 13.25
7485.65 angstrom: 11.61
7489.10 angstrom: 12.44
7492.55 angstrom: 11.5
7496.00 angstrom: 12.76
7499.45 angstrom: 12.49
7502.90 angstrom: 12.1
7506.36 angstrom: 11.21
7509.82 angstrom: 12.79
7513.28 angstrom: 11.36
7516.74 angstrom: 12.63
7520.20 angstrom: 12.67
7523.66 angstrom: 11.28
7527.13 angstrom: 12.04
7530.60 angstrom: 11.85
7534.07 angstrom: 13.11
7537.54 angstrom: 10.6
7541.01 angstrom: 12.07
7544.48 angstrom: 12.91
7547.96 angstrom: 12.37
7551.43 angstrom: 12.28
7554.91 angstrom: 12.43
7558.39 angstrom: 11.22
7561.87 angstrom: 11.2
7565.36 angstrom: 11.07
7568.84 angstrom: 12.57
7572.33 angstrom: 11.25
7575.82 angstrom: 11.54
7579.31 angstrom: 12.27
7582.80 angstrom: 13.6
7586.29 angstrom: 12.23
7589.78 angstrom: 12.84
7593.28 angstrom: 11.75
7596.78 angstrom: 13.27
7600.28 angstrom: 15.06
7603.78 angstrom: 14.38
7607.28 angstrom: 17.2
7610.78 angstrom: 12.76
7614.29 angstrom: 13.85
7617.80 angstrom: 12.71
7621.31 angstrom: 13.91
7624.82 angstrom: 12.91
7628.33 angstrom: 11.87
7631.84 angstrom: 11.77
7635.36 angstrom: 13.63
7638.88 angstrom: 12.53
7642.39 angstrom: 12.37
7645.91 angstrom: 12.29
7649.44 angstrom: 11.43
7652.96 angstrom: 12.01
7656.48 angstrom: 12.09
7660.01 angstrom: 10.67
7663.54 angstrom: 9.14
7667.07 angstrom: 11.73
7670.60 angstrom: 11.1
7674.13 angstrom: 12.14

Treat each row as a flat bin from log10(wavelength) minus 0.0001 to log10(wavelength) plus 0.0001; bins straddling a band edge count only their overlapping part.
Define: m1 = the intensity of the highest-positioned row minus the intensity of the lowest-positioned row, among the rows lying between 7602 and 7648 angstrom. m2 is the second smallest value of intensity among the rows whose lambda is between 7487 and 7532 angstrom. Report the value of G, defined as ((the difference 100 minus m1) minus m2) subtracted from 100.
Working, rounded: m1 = -2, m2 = 11.28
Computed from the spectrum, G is 9.2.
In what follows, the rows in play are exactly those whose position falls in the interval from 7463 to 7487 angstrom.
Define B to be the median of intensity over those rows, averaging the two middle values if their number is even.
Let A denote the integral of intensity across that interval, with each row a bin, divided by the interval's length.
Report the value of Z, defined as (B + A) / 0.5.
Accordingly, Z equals 48.2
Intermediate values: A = 12.1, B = 12.0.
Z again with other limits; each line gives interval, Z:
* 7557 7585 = 46.5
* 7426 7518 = 49.2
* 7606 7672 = 49.4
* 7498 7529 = 48.3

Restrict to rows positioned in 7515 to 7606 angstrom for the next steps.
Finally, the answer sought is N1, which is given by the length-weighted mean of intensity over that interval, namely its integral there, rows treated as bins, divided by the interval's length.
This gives 12.4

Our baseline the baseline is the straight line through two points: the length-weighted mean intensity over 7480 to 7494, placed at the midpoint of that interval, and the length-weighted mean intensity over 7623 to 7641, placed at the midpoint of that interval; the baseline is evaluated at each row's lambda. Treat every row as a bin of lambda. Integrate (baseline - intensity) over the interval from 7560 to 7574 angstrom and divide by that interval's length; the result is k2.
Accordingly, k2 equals 0.9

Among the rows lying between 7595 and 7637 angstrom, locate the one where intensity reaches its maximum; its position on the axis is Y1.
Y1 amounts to 7607.28 angstrom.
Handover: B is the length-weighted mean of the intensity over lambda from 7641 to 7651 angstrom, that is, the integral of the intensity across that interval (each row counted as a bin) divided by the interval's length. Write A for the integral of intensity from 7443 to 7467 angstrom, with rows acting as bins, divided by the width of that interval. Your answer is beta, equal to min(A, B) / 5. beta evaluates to 2.40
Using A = 12.0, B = 12.0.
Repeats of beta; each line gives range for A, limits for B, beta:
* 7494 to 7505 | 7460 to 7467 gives 2.28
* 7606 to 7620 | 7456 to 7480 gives 2.35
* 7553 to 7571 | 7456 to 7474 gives 2.29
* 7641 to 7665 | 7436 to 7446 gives 2.29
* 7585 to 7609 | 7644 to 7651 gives 2.37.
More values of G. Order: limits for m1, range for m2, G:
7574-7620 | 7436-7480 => 12.0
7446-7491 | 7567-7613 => 11.2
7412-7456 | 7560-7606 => 13.0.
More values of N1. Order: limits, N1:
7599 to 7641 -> 13.5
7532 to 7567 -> 11.9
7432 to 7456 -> 12.5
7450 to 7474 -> 11.7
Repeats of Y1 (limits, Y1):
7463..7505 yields 7482.20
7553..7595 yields 7582.80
